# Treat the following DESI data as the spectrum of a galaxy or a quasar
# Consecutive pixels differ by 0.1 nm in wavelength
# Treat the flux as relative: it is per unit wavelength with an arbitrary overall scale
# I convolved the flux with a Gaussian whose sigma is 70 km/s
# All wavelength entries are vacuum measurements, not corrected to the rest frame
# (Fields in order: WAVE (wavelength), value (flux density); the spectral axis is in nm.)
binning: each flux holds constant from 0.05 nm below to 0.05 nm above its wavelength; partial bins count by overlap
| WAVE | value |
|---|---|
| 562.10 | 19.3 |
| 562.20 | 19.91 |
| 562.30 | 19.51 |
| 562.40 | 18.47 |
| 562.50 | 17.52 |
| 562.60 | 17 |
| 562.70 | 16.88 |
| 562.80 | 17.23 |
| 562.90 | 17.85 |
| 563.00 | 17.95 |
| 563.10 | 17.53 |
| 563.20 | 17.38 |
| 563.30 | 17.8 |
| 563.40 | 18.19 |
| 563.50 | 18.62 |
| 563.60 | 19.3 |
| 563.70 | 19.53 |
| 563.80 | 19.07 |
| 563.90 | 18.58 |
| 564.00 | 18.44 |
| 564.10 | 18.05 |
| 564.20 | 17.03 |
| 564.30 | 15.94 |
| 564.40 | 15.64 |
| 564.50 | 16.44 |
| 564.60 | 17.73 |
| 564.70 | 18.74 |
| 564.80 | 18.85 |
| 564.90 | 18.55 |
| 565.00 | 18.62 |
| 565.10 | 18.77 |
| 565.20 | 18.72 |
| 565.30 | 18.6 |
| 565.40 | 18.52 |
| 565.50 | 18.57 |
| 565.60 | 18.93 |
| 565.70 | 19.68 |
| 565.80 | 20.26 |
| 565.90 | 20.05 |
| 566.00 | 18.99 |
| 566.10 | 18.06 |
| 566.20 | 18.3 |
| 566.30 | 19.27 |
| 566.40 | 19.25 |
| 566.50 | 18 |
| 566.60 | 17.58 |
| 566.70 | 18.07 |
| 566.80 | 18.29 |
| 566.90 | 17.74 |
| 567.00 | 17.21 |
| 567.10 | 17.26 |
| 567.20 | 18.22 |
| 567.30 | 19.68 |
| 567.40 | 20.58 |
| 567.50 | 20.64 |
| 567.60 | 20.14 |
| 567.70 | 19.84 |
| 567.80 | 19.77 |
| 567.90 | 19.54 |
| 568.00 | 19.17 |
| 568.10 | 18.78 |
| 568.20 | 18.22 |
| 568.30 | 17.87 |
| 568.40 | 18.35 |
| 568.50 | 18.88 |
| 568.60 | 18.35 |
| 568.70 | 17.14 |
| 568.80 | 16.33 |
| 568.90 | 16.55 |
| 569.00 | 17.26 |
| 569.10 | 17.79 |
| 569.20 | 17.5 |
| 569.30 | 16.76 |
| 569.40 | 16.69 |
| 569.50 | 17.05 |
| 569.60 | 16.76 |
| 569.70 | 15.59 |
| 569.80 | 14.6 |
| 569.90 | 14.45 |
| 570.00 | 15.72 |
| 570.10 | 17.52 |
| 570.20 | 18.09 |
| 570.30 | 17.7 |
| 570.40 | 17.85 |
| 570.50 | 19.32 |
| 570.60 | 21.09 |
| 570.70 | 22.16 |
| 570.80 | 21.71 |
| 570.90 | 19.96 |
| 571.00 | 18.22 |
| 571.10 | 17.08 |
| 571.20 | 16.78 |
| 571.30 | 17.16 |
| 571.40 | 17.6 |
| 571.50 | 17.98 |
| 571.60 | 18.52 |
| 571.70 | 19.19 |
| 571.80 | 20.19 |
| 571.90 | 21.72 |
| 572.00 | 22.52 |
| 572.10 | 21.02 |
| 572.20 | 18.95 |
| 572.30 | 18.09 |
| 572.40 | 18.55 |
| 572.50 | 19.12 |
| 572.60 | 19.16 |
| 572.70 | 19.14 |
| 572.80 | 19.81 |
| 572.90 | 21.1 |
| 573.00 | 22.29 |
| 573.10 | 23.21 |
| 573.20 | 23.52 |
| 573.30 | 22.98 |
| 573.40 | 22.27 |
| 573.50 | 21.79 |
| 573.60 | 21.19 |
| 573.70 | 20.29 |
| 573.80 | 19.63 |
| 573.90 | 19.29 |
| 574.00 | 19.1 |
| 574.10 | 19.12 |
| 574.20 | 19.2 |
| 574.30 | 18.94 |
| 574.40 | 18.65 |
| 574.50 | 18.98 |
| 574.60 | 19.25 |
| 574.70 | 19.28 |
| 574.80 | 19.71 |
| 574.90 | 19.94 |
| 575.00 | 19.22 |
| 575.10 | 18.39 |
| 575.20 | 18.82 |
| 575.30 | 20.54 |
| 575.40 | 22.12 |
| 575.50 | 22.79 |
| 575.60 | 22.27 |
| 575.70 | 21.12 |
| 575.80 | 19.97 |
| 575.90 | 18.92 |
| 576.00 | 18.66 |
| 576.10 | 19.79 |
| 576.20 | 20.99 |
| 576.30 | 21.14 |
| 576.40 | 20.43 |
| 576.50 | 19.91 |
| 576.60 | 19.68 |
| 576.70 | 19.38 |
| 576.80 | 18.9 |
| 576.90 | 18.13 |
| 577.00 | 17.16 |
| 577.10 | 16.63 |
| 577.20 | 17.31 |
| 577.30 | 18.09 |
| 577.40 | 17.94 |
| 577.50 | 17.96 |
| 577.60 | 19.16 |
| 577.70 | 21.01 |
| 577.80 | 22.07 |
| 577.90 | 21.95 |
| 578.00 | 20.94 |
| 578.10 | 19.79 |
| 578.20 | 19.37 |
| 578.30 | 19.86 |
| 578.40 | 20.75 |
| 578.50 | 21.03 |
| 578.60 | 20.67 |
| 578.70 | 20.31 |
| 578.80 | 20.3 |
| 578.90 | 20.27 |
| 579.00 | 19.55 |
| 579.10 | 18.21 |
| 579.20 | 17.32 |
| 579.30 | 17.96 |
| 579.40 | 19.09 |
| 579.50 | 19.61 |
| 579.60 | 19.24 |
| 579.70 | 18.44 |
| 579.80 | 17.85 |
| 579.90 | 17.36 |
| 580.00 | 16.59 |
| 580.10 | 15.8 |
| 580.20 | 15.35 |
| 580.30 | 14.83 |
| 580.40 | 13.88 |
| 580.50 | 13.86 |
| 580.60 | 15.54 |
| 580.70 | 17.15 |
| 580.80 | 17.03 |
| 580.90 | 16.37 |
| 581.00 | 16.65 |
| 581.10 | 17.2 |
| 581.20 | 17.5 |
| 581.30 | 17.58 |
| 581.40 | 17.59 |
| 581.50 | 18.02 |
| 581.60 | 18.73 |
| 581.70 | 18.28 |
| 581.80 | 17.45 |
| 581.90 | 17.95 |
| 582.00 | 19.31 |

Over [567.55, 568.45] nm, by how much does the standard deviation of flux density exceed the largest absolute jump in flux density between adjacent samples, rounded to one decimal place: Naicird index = 0.2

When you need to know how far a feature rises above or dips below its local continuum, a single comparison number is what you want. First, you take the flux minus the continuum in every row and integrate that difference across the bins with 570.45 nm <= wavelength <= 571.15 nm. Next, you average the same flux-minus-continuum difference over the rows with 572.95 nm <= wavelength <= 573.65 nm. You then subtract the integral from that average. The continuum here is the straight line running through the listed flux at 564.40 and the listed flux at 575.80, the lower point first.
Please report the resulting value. 2.1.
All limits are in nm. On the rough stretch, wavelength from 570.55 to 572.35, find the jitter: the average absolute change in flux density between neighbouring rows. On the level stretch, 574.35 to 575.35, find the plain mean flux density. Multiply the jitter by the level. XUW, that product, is 19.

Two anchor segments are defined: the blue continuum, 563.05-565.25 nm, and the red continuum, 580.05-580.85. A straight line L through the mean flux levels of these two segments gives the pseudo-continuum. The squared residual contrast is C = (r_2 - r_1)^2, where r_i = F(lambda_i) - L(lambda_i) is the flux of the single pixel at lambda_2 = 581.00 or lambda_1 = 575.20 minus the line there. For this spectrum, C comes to 2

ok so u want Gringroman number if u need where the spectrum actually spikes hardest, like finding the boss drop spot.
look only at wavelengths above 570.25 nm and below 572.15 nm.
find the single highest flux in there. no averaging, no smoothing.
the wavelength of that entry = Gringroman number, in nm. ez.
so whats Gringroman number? 572.00 nm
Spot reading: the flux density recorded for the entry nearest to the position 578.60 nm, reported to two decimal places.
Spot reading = 20.67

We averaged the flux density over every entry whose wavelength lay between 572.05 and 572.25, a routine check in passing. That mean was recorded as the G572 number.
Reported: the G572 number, 20.0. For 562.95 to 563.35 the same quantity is 17.7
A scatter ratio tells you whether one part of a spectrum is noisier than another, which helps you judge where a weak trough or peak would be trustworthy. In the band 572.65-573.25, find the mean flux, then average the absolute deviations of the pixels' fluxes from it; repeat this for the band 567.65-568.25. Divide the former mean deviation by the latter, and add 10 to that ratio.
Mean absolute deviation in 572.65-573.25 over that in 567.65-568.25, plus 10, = 13.0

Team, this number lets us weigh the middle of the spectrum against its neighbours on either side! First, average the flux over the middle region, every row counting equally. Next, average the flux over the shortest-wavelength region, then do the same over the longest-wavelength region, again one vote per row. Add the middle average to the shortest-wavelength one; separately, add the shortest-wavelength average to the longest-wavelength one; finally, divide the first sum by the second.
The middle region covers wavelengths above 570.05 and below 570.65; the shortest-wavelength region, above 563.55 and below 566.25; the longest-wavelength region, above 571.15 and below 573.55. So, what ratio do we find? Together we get 0.96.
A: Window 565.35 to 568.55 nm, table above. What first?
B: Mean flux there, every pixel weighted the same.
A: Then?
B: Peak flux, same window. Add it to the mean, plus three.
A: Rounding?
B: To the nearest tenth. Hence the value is 42.5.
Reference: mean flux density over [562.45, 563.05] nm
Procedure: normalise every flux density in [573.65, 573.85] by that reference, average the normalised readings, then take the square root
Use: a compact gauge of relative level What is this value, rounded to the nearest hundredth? 1.07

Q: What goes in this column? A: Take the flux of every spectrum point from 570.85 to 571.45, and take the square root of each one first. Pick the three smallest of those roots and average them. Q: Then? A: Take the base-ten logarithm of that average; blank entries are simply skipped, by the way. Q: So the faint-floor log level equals 0.615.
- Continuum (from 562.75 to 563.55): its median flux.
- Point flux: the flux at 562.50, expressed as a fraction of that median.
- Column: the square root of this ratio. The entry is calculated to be 0.99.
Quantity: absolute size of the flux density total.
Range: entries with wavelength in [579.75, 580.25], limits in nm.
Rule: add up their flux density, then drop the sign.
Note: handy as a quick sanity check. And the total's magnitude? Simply 83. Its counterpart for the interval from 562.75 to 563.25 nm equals 88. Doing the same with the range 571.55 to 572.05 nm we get 102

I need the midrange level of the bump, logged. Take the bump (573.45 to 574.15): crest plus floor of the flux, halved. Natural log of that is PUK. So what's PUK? 3.02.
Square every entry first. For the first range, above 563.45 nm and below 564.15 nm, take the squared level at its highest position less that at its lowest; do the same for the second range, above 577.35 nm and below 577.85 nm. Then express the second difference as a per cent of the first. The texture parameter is -791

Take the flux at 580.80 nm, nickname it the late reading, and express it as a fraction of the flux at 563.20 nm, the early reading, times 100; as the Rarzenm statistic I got 98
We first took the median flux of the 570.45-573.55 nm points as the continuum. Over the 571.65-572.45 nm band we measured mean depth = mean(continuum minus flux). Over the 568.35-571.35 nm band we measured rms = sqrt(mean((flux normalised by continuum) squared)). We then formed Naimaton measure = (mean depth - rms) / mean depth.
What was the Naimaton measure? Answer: 5.1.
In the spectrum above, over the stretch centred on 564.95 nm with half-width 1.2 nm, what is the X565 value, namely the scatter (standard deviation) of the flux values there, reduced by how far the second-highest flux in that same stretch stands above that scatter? -17.8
